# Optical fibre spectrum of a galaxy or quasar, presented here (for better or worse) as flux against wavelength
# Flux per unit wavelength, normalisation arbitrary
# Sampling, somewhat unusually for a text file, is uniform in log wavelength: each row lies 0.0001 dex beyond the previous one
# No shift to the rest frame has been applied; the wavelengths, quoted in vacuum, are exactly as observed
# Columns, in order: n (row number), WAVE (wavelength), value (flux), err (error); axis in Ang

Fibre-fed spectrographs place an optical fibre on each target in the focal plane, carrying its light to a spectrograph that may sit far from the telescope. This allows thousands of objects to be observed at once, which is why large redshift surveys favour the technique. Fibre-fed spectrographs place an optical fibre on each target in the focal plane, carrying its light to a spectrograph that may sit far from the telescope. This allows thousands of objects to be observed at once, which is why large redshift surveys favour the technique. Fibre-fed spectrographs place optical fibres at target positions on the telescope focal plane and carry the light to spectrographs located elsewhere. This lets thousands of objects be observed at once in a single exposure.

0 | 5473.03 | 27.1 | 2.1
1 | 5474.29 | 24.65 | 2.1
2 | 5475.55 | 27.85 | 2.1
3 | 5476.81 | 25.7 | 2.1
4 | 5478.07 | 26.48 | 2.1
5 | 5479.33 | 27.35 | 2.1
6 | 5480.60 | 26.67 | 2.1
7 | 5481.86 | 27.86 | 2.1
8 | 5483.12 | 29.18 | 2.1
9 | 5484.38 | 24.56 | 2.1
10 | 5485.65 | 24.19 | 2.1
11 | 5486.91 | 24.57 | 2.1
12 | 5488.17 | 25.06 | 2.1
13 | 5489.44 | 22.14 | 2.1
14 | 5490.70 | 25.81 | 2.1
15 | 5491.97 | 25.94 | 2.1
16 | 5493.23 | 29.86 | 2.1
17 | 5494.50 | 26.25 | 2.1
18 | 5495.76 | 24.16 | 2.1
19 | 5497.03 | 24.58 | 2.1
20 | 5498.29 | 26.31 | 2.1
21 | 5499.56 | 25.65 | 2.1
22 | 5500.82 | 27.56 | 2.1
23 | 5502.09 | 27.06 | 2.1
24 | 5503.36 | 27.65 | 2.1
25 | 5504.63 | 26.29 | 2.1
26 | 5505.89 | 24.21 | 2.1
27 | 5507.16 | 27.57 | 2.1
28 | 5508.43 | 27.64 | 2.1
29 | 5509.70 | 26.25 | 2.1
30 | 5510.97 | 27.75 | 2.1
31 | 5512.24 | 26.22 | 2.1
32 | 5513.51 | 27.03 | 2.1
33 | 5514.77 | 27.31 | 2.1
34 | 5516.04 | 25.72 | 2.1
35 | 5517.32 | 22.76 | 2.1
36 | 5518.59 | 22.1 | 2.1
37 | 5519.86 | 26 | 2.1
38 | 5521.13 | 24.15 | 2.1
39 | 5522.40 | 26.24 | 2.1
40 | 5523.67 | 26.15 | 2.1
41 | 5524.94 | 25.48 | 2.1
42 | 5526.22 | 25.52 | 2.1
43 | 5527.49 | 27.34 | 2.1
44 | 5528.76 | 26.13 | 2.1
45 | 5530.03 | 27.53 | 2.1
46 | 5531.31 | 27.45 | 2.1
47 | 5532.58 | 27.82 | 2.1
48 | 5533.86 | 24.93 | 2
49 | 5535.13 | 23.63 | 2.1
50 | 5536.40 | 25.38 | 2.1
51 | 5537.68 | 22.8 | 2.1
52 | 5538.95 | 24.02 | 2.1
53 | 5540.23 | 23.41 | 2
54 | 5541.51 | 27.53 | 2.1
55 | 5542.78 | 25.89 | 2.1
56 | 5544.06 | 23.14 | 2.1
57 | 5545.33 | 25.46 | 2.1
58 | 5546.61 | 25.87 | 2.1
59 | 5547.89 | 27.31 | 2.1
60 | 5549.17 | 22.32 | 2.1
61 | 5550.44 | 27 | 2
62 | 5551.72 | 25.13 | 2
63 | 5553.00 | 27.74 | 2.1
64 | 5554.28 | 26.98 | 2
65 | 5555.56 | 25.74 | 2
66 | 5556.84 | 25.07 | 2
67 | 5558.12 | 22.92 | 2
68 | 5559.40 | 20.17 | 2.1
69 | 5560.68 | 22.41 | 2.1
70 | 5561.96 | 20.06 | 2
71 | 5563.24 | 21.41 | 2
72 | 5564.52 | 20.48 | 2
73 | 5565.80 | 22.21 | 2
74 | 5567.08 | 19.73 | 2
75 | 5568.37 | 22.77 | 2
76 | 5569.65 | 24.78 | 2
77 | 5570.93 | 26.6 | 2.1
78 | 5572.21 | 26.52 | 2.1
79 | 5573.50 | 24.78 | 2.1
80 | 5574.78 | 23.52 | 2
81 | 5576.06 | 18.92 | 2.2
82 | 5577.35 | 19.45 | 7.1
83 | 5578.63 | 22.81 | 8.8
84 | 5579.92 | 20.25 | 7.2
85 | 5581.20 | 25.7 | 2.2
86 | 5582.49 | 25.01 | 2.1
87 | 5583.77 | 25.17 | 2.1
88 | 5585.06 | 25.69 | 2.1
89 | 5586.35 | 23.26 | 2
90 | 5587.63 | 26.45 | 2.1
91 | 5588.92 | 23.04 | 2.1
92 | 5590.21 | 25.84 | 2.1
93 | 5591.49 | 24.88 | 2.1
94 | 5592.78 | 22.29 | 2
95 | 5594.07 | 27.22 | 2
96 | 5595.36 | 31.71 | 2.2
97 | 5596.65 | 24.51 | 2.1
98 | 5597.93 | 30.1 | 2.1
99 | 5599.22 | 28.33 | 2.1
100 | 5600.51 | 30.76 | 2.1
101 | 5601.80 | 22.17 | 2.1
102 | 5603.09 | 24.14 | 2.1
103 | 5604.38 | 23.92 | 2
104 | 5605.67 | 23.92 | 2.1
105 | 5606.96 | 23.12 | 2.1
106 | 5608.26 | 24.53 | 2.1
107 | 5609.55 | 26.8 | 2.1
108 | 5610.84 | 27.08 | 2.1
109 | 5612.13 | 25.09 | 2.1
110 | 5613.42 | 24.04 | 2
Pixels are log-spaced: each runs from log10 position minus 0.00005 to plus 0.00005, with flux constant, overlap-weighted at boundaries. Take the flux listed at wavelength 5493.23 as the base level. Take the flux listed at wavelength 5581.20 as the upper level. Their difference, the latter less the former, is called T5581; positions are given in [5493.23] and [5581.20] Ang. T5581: -4.2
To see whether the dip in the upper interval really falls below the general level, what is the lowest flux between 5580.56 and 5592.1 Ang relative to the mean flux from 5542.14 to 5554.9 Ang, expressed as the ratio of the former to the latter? 0.897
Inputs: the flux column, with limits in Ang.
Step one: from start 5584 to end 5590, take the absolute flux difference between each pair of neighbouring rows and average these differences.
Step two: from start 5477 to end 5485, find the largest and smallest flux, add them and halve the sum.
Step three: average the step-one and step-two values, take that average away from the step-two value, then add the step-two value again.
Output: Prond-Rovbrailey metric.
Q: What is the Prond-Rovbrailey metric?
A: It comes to 38.8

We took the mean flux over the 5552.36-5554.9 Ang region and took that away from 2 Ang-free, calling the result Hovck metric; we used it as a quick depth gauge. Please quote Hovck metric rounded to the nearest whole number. -25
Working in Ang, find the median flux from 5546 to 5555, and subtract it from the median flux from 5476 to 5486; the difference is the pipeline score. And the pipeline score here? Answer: -0.4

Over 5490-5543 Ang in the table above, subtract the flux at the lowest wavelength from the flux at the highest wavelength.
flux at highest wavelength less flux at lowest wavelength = 0.1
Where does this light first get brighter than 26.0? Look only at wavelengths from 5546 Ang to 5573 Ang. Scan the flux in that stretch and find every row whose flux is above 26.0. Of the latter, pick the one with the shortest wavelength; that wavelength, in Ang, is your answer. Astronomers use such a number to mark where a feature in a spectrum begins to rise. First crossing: 5547.89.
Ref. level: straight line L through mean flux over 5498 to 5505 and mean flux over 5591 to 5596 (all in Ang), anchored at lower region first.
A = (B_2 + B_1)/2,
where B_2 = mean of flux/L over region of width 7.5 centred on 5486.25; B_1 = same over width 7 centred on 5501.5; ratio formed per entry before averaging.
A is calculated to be 0.966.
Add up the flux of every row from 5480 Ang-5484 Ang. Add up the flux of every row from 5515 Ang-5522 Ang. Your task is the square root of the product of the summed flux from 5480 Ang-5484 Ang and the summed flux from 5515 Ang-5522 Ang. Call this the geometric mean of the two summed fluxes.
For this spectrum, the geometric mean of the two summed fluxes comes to 101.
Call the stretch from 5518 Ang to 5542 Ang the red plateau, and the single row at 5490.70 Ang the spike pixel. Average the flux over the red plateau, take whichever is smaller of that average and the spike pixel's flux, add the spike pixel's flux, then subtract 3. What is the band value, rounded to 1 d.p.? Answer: 48.3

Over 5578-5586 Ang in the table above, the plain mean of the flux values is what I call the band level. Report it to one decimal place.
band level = 24.1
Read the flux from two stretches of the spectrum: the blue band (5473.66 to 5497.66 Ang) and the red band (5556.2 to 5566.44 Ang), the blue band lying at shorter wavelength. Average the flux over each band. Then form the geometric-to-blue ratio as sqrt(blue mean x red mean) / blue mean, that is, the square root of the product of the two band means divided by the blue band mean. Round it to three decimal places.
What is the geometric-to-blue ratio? 0.918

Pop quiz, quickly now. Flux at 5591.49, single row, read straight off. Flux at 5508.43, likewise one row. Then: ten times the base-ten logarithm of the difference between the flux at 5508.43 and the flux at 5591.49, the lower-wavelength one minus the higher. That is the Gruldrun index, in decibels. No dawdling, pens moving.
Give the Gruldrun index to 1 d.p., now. 4.4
